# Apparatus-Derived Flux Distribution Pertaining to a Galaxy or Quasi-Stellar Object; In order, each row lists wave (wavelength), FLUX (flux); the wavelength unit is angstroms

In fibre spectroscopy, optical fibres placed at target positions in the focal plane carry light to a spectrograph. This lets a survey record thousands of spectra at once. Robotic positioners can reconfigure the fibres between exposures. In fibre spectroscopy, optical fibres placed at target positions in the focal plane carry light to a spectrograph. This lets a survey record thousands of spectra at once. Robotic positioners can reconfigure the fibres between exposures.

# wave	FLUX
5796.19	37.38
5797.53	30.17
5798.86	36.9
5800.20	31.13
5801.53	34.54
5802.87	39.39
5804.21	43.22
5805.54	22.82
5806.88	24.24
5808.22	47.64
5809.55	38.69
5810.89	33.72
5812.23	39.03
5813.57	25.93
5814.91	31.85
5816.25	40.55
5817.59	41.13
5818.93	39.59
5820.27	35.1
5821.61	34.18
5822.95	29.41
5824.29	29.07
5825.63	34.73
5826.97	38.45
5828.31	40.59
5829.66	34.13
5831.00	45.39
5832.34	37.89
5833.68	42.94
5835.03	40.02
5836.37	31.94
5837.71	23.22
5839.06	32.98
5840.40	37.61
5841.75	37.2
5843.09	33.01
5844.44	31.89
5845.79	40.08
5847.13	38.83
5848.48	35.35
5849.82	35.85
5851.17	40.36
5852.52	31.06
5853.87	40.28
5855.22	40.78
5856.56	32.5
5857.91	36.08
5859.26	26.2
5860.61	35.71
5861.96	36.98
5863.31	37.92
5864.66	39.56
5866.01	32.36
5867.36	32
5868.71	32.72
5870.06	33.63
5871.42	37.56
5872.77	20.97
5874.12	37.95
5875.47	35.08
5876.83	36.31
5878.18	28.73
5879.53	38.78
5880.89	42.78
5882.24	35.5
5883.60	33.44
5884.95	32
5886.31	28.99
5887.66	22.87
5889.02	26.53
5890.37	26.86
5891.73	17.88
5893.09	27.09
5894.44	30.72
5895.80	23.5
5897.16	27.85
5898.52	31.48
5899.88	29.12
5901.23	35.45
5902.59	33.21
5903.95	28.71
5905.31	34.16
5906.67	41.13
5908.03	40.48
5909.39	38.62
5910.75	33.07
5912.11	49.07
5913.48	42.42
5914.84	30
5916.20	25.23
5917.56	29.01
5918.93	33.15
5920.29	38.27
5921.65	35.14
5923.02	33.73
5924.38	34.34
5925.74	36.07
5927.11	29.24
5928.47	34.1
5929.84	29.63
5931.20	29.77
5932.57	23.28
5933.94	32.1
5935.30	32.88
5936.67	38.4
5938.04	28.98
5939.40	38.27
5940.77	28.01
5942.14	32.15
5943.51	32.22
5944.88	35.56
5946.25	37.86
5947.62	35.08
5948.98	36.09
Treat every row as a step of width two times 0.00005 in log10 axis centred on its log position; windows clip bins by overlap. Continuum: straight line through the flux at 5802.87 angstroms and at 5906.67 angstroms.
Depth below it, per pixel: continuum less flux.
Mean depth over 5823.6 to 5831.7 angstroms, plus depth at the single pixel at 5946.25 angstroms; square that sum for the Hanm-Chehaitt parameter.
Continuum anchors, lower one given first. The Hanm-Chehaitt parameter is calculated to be 45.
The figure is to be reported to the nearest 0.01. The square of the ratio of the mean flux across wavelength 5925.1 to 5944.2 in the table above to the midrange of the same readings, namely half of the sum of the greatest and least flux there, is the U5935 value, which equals 1.06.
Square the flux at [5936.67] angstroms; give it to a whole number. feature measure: 1475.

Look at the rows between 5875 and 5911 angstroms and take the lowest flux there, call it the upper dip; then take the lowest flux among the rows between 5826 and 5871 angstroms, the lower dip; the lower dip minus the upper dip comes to 5.3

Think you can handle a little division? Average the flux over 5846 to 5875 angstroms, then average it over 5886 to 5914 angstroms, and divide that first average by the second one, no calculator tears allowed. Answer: 1.10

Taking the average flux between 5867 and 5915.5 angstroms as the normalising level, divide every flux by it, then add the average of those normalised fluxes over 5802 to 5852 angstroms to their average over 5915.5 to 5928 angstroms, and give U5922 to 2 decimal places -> 2.10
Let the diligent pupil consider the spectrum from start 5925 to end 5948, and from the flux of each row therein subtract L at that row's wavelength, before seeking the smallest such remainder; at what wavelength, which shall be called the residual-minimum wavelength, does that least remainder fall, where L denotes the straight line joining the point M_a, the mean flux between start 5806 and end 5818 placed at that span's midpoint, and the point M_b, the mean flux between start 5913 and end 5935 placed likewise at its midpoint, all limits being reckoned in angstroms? 5932.57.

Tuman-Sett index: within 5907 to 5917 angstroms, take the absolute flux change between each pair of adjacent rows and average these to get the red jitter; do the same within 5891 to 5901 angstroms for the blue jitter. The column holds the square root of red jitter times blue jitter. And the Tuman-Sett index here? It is 6.3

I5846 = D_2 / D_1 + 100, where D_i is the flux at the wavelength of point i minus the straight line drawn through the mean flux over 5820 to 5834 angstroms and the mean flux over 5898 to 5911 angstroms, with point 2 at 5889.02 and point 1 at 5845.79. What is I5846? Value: 97.9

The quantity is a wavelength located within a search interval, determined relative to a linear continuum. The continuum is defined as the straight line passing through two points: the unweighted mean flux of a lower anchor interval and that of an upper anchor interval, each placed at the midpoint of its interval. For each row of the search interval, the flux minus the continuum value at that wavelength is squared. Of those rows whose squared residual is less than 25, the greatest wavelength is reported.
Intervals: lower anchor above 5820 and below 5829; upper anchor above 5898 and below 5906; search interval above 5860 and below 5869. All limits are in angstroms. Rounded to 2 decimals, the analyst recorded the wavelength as 5868.71 angstroms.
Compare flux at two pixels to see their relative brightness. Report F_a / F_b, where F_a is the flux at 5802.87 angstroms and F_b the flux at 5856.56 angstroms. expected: 1.21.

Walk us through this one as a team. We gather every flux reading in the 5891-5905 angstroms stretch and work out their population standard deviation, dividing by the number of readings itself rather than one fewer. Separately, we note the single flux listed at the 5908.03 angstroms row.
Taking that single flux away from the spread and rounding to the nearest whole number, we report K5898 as -36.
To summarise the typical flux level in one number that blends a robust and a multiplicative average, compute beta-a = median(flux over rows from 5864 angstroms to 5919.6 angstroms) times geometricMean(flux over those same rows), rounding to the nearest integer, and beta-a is 1046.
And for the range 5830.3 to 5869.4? 1280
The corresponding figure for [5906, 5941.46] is 1122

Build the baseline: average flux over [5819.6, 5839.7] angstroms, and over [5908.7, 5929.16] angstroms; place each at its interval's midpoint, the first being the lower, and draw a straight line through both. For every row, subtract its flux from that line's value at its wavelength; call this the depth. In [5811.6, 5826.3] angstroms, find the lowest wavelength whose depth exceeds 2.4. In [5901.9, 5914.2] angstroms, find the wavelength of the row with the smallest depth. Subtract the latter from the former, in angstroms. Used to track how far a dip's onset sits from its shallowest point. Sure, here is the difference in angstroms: -98.5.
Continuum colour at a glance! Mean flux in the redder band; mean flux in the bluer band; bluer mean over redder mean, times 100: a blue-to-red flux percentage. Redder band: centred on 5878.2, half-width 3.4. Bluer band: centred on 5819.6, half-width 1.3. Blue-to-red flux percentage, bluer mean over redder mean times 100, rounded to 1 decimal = 102.8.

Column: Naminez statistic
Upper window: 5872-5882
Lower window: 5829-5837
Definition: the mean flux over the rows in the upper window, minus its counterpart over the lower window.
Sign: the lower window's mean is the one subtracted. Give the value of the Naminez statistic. -4.3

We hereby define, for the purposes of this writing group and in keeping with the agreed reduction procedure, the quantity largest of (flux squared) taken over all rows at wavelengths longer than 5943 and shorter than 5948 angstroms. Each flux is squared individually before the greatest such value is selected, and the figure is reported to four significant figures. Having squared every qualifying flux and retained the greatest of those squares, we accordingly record 1433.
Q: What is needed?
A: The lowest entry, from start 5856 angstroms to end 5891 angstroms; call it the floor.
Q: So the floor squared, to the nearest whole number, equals 440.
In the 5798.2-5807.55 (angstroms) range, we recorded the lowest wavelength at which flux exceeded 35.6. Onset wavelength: 5798.86 angstroms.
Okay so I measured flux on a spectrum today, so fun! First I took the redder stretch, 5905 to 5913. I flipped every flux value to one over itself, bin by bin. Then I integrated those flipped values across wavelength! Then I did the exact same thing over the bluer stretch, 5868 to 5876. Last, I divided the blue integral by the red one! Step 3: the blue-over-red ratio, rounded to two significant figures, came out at 1.2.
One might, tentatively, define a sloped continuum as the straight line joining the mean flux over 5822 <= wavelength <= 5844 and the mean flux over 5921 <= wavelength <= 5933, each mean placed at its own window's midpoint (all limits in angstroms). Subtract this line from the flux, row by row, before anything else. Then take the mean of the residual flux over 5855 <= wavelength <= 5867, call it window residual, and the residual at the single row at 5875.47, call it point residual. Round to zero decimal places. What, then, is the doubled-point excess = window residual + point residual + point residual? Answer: 3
